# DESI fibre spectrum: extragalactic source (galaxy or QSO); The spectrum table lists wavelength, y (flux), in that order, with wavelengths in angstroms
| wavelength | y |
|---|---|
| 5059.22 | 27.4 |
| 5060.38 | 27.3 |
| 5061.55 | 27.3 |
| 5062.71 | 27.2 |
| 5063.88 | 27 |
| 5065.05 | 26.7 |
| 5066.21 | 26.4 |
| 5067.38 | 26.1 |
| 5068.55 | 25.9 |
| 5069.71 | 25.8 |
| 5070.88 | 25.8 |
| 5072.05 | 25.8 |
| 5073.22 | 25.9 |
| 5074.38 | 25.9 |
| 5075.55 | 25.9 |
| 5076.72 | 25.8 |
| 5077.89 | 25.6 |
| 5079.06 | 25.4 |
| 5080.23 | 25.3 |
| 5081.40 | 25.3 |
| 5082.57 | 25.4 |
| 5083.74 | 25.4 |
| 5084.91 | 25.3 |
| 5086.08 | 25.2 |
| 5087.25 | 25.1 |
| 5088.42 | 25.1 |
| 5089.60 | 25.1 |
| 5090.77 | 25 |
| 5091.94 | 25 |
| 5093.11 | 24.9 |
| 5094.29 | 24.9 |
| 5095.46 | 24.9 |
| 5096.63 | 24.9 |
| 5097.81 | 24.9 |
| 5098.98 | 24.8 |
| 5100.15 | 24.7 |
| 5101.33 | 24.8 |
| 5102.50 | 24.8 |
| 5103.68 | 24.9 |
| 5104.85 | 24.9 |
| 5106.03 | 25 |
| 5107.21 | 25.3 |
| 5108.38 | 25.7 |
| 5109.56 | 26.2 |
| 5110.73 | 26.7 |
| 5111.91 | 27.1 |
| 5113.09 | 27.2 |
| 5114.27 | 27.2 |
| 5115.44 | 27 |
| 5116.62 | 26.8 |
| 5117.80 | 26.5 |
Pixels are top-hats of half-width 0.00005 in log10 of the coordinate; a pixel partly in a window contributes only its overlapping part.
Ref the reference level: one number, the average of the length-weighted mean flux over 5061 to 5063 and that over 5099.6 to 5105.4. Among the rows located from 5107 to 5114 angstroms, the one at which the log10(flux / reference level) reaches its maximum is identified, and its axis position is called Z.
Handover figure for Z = 5113.09 angstroms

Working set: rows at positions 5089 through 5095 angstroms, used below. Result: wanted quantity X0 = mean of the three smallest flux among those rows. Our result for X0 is 24.93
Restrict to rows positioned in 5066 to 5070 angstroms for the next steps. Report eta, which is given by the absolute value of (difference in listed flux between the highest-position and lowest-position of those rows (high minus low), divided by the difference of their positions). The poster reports 0.171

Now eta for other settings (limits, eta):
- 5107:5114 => 0.323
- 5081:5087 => 0.021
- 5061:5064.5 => 0.129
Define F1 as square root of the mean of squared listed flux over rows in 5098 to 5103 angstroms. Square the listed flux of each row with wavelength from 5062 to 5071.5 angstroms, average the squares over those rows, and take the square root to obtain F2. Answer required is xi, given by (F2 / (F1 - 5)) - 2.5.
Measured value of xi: -1.17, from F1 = 24.8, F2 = 26.4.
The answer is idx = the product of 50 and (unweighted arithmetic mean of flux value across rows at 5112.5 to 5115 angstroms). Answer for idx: 1360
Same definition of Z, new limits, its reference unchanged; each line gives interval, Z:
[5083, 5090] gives 5083.74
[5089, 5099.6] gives 5089.60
